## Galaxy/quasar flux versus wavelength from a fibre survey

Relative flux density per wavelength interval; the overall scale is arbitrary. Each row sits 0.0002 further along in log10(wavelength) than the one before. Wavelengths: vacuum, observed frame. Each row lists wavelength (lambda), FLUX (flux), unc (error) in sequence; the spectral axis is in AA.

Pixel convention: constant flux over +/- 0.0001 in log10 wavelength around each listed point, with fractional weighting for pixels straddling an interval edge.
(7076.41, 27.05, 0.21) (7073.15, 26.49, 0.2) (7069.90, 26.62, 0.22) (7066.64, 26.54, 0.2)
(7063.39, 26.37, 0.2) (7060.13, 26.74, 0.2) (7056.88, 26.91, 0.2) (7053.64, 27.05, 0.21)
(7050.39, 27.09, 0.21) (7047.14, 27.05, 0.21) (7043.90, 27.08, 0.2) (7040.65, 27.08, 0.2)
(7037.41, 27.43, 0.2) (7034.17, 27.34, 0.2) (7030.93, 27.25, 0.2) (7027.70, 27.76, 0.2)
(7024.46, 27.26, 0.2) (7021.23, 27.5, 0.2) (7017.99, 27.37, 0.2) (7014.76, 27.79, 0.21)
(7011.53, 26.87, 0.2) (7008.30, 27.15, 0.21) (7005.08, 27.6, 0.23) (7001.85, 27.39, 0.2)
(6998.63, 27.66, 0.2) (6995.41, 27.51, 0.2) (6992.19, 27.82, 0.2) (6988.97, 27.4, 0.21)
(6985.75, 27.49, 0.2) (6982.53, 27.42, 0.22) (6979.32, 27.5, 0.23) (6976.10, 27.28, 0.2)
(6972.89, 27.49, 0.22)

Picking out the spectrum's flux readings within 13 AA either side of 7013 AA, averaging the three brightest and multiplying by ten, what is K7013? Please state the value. 276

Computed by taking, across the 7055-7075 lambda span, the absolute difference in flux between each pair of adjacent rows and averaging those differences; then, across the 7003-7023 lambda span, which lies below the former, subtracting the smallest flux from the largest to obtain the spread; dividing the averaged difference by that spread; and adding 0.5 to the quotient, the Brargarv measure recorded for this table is 0.70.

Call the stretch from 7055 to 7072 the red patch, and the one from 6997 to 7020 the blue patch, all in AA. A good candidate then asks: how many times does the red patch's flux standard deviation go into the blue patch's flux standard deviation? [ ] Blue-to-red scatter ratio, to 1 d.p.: 1.6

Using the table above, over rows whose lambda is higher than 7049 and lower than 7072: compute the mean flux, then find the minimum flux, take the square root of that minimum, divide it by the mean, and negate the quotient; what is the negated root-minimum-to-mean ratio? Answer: -0.192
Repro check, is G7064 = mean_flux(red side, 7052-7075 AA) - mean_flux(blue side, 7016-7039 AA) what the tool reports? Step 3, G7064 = -0.7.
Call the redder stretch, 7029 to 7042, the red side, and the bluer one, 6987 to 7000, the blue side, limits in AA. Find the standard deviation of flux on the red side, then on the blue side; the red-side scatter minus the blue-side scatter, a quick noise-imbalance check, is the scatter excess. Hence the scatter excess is -0.03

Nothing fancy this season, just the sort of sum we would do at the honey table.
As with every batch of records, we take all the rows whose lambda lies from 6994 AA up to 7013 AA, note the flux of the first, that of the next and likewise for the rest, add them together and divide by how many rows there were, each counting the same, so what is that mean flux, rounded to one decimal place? 27.4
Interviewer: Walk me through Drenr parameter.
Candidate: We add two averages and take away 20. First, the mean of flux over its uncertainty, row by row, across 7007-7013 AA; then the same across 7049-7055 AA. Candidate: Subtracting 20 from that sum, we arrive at 241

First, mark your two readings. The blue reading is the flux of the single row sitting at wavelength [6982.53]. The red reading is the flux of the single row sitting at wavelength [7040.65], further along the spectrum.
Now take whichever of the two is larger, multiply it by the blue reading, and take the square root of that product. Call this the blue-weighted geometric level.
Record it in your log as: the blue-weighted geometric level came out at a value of 27.42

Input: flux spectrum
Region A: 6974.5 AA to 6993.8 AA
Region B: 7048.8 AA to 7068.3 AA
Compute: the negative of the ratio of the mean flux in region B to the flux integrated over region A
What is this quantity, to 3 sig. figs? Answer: -0.0505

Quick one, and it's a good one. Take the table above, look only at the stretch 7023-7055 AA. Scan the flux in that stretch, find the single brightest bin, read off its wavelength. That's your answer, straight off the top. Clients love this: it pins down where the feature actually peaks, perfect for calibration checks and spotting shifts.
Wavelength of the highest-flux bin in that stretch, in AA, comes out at 7027.70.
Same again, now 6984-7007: 6992.19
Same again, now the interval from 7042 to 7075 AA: 7050.39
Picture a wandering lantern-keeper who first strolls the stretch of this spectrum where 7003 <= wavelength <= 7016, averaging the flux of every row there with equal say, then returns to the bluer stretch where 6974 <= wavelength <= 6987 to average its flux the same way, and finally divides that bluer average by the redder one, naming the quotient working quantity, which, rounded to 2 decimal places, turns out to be 1.00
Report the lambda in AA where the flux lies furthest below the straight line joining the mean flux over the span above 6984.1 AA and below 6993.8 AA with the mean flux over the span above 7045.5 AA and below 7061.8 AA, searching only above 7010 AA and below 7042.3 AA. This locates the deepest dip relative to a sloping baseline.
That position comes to 7011.53 AA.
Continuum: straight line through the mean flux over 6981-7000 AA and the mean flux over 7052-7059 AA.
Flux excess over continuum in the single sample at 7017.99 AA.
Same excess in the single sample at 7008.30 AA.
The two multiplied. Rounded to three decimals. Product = -0.015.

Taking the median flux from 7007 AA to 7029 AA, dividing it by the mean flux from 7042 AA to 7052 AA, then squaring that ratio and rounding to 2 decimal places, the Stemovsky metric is 1.02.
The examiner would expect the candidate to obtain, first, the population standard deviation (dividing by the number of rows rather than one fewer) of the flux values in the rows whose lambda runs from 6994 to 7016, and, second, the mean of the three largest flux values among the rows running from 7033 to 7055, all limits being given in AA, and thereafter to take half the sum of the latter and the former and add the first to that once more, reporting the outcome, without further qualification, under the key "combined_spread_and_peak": 14.1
